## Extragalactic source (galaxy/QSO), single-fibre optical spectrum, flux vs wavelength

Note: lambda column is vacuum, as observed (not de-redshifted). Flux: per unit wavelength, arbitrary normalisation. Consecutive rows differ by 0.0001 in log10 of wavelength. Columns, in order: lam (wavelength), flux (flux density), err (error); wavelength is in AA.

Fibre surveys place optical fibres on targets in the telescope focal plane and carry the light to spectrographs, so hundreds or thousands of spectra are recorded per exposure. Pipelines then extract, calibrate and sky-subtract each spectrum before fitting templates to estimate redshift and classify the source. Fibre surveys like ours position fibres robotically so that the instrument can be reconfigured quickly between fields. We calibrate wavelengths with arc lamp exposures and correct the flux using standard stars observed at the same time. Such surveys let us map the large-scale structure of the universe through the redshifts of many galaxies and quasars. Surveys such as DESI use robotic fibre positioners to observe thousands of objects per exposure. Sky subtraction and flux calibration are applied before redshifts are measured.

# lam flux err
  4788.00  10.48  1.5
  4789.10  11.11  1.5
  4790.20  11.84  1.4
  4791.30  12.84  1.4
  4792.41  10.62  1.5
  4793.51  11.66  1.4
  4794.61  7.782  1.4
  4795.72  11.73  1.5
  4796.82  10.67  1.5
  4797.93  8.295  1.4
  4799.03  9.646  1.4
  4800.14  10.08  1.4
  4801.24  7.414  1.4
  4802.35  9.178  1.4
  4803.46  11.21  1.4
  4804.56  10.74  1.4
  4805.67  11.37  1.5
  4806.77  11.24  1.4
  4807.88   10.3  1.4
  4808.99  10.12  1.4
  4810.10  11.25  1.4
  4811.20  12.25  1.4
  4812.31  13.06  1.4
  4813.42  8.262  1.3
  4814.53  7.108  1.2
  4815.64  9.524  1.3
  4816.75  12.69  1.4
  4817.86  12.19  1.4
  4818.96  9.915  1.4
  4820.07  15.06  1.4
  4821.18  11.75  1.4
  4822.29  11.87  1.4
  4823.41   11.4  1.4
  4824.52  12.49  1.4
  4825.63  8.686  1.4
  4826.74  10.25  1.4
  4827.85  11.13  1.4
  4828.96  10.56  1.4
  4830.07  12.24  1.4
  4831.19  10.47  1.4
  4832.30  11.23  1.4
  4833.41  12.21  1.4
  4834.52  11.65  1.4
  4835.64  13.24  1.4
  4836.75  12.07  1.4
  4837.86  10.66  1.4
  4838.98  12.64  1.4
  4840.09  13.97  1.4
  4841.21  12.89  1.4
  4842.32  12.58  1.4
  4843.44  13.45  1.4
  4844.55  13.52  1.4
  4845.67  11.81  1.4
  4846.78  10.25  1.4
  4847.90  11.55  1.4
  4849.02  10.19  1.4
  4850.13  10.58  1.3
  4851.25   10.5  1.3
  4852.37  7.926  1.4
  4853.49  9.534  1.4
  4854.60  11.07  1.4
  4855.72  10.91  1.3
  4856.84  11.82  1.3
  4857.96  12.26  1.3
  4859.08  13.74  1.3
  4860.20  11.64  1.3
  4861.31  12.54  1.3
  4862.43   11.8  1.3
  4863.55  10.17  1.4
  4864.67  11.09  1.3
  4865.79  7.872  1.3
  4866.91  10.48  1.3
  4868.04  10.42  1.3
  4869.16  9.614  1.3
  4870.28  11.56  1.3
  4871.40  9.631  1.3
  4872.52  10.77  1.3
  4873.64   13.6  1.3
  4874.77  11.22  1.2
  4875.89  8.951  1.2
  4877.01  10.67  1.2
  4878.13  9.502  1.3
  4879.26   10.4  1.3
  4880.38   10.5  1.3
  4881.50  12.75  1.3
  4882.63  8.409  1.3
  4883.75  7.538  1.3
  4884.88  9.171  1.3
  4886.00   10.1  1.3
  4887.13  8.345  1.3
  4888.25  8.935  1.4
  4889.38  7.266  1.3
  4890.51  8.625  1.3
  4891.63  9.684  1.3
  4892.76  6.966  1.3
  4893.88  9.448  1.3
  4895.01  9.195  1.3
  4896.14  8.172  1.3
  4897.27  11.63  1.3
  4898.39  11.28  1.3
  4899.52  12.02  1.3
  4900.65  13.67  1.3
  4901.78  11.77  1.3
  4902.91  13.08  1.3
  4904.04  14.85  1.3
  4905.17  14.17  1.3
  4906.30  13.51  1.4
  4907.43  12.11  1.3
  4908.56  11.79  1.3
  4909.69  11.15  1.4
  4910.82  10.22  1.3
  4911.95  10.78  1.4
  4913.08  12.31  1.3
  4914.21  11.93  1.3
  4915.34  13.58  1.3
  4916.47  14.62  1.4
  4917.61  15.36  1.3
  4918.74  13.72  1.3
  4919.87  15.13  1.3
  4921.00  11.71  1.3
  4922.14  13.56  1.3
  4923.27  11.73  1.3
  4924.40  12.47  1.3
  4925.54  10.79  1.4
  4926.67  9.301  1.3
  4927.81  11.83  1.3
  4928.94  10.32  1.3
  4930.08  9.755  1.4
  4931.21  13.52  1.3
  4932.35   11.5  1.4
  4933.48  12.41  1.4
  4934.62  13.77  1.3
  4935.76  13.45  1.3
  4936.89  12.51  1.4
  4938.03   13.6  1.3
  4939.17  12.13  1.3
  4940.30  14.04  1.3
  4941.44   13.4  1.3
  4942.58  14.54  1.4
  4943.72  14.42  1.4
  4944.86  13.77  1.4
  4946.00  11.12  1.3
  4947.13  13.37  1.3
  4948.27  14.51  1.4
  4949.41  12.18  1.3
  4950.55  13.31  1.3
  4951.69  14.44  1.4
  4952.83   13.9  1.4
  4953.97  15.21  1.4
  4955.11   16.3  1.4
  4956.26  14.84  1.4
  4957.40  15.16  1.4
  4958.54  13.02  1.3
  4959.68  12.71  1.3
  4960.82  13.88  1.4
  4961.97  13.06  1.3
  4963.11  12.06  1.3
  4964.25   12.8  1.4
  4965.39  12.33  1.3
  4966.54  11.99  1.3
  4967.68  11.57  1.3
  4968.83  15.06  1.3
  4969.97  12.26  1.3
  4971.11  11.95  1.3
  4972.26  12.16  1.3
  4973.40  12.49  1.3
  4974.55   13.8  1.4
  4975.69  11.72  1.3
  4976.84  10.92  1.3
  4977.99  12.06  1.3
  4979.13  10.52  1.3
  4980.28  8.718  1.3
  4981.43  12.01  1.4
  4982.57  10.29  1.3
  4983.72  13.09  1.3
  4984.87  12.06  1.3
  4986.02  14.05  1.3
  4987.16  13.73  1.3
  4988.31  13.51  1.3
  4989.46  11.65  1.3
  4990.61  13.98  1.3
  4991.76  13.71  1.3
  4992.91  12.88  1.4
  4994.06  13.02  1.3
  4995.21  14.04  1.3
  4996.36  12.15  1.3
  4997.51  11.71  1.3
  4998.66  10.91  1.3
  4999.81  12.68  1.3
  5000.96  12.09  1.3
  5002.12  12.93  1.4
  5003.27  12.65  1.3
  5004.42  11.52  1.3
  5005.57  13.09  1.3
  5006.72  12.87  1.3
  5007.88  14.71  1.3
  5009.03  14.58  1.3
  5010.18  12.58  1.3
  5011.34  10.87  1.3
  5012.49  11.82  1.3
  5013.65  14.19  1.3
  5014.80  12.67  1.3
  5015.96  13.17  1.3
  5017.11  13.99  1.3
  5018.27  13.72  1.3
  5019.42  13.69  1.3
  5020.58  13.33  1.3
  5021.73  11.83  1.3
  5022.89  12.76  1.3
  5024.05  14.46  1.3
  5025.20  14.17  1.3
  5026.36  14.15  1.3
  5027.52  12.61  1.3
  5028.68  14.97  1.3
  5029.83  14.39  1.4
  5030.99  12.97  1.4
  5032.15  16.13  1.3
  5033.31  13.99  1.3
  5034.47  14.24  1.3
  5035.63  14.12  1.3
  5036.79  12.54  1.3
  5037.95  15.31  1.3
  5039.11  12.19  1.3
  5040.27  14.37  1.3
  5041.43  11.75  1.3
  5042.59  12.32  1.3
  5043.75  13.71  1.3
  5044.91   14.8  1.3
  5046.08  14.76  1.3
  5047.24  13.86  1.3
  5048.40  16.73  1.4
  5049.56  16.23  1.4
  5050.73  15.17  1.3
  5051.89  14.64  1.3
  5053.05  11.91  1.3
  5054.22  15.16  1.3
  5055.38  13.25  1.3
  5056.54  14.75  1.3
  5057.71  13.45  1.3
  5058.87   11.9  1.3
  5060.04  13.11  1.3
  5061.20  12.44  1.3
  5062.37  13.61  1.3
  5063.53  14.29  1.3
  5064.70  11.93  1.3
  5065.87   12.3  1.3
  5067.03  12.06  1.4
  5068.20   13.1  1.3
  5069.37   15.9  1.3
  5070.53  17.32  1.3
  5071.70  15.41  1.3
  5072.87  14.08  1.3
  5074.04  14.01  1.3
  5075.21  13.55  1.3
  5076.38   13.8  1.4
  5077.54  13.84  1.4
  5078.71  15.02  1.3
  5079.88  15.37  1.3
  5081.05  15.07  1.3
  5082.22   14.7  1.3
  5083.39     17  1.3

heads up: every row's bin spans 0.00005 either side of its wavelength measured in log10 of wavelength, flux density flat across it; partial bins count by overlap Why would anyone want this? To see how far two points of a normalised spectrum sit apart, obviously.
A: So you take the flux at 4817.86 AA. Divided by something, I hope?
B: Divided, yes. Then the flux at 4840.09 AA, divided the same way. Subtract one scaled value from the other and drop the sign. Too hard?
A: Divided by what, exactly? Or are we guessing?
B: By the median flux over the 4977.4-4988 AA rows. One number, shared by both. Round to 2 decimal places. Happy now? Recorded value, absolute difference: 0.15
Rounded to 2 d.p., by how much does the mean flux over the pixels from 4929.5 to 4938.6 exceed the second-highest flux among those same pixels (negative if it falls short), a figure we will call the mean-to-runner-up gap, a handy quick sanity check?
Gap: -1.04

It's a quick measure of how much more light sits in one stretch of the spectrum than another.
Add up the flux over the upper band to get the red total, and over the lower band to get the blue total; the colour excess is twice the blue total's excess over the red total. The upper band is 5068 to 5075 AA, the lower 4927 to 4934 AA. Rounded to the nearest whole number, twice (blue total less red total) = -41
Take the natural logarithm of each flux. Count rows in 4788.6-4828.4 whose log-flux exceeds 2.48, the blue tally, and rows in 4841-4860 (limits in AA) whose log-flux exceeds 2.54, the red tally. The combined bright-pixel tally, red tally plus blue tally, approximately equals 11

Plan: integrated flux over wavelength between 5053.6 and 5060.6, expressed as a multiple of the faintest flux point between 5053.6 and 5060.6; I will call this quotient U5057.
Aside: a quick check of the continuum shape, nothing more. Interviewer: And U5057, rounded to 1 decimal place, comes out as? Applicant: 8.0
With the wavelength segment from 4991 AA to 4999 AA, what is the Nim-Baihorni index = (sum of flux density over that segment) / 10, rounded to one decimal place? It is 8.8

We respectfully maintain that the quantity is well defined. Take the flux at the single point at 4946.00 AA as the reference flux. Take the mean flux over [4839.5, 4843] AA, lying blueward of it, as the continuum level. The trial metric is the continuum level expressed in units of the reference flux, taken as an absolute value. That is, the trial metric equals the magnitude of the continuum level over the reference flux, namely 1.18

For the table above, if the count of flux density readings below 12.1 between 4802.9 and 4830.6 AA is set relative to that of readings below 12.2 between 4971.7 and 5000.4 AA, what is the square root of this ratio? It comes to 1.2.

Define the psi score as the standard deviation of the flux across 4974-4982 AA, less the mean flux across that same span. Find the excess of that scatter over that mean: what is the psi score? -10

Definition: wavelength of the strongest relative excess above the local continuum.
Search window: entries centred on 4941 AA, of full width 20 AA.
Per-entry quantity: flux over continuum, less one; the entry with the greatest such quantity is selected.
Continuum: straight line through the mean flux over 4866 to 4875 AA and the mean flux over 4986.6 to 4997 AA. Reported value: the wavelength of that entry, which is 4942.58 AA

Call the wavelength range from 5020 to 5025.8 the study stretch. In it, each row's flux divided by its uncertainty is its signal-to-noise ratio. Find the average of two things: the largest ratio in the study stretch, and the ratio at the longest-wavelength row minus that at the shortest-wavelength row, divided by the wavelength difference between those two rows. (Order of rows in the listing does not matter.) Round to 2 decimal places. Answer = 5.63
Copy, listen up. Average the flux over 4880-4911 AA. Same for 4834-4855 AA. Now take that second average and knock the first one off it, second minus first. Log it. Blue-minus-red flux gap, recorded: 1.0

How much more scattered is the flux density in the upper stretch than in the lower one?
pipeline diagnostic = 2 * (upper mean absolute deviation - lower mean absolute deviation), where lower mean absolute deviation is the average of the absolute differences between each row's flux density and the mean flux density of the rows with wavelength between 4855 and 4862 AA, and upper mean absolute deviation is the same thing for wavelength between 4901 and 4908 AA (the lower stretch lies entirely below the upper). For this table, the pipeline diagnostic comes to 0.47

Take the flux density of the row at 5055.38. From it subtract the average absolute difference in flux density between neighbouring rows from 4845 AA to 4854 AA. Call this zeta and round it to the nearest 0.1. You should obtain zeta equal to 12.0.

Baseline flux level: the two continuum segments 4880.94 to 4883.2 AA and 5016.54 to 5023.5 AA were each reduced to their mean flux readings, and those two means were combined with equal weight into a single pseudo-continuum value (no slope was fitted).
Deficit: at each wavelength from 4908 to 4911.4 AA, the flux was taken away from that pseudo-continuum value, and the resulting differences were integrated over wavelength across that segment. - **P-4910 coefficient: 2.9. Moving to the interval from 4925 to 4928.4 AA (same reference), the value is 4.3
